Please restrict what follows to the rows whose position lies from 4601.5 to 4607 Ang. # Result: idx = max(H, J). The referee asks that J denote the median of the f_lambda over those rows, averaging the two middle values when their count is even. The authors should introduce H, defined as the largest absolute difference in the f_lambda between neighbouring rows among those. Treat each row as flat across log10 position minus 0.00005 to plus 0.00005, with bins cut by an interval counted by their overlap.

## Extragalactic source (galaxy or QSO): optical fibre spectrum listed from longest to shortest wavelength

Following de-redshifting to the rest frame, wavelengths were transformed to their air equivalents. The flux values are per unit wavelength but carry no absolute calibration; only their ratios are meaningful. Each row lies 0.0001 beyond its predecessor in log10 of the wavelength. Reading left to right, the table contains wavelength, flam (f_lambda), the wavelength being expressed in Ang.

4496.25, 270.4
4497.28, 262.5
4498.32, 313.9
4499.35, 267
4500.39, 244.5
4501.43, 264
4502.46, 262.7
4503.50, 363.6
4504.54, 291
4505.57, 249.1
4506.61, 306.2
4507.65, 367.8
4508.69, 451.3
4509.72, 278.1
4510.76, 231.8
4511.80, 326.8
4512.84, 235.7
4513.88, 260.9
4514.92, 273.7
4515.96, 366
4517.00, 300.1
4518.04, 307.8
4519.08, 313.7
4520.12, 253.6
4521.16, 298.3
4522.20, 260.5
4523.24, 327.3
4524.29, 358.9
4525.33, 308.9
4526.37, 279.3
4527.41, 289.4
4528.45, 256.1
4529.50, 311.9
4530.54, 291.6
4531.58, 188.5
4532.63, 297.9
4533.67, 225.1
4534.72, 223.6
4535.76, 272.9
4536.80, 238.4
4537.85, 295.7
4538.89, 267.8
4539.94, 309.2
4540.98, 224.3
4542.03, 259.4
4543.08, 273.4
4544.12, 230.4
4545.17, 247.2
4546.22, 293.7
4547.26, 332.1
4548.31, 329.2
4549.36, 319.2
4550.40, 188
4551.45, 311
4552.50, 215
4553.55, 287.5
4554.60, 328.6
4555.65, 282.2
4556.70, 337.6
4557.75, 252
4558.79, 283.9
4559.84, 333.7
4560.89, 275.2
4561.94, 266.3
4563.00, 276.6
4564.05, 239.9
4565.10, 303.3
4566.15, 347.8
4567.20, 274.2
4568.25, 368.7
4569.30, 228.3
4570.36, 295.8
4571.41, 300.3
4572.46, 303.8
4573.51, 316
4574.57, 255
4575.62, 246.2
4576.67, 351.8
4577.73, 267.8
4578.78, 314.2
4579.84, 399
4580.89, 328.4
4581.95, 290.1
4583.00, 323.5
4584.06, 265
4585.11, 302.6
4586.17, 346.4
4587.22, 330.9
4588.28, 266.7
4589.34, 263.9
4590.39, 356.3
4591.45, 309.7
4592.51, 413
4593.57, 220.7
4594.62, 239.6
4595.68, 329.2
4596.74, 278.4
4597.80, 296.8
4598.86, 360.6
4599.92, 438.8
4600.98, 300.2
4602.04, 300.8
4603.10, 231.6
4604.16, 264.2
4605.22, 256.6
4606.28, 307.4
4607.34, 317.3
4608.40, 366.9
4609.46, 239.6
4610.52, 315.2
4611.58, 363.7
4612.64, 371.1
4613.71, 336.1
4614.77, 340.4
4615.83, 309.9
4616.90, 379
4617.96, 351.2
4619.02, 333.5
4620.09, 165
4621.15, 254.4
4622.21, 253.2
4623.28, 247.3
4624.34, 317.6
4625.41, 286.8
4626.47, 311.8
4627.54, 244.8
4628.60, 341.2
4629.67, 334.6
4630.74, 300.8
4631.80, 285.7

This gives 264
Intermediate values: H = 69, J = 264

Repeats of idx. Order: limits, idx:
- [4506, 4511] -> 306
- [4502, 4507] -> 291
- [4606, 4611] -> 315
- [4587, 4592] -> 310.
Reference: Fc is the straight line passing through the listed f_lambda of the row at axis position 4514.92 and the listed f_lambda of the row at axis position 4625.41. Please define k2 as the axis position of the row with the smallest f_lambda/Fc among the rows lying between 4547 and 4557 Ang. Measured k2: 4550.40 Ang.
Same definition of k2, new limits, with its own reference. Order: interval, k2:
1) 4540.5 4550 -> 4540.98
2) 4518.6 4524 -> 4520.12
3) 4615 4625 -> 4620.09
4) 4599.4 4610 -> 4603.10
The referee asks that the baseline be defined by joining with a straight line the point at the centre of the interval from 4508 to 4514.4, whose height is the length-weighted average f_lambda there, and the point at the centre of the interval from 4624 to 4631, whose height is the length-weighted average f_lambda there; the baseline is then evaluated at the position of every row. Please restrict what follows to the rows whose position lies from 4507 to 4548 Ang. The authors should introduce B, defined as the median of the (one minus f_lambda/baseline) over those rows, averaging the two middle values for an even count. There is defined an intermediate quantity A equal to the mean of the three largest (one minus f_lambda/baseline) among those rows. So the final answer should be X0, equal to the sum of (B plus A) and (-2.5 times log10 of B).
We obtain 3.26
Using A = 0.29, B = 0.07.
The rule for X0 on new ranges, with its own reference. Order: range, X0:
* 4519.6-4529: 3.80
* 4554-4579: 3.75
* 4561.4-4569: 2.92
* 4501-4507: 3.07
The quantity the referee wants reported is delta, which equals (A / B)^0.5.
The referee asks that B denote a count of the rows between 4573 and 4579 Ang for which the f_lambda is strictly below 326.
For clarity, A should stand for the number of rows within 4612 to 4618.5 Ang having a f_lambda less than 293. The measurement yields 0.00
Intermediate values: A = 0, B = 5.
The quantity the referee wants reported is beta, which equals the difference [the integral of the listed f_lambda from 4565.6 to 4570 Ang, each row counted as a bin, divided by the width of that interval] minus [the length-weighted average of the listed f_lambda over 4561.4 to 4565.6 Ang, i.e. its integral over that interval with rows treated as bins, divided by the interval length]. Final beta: 33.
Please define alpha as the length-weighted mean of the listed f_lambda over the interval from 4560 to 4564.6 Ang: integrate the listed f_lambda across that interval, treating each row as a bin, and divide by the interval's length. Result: 270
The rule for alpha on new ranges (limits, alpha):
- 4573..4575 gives 286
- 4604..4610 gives 294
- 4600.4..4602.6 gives 302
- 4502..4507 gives 295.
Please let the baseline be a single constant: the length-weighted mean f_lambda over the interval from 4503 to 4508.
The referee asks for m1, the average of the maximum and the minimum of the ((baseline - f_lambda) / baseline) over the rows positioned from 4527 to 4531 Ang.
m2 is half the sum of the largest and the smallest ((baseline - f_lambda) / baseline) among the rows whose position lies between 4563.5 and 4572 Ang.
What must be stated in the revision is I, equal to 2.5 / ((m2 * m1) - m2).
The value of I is -57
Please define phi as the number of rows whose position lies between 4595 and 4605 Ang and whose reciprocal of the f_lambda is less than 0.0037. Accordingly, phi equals 7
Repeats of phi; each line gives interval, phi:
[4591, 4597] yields 4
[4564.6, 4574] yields 8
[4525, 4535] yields 6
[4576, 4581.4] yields 4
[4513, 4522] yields 6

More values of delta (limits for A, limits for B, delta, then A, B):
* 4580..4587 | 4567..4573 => 0.63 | 2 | 5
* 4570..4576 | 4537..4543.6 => 0.58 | 2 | 6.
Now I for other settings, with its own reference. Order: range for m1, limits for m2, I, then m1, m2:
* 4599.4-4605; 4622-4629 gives -36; -0.07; 0.066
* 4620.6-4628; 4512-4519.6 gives -69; 0.10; 0.041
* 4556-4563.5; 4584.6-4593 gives 34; 0.06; -0.079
